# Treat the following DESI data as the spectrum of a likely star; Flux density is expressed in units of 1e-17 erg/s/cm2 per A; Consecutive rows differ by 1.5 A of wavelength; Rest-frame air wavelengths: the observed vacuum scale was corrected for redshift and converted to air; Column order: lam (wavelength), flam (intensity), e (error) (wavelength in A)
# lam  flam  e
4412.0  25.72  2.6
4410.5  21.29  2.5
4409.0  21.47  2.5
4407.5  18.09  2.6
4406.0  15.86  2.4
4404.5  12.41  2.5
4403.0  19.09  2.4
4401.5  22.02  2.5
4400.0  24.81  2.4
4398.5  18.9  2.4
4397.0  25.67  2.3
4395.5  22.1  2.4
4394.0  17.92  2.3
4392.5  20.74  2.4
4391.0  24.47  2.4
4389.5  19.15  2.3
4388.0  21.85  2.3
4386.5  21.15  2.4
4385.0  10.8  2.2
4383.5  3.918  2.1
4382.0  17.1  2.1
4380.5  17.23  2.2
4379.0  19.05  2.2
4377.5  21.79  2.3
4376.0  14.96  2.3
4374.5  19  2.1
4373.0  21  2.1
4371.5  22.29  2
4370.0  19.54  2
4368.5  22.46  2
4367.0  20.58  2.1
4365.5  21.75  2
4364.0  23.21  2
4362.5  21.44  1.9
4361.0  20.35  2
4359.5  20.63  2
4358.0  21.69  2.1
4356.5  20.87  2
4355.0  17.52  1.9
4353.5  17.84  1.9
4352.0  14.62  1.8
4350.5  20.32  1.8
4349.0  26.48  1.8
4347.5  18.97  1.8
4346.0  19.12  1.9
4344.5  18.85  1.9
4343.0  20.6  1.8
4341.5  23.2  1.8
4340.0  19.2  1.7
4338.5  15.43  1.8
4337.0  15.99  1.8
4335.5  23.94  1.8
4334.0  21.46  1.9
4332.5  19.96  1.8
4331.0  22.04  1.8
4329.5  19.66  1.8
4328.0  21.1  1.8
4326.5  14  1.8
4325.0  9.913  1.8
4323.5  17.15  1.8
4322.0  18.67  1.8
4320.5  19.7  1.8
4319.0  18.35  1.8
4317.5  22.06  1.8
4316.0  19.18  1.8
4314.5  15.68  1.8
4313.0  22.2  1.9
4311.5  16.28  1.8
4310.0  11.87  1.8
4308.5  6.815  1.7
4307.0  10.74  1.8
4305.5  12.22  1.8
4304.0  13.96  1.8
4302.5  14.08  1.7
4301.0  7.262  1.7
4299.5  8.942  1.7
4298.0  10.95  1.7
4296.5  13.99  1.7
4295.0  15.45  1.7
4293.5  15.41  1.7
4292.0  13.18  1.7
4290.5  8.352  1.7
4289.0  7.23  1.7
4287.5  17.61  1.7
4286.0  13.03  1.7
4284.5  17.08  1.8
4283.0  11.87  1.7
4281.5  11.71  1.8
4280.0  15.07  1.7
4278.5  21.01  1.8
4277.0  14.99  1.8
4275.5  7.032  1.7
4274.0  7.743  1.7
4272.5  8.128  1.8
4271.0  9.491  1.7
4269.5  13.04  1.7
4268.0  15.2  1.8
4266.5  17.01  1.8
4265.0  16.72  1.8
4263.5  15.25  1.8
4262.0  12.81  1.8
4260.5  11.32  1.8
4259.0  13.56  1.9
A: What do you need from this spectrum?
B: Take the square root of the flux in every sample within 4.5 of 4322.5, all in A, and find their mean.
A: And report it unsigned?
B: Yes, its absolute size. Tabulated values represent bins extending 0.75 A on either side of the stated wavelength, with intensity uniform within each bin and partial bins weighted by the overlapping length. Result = 4.0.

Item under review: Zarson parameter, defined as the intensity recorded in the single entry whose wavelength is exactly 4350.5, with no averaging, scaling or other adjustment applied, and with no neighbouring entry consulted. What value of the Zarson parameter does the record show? 20.32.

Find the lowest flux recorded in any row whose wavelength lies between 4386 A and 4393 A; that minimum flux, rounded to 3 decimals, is 19.150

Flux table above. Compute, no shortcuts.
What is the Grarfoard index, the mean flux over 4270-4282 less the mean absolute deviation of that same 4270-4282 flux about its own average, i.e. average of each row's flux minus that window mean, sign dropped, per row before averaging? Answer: 8.1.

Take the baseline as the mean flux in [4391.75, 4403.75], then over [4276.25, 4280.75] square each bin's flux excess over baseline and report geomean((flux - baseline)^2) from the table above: 6.4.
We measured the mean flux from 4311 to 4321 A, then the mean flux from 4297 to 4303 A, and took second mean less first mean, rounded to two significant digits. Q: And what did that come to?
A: -8.8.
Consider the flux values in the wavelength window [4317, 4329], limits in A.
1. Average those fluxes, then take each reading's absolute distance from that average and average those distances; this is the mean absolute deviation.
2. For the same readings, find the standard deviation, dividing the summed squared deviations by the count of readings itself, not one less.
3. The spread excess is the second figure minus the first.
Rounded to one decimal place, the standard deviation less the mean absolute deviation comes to 0.8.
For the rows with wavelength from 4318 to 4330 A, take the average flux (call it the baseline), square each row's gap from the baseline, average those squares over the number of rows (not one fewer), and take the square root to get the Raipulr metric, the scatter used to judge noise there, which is 3.43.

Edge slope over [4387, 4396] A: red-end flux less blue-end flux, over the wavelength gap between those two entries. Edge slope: 0.0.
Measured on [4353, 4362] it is 0.3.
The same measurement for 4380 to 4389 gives 0.6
